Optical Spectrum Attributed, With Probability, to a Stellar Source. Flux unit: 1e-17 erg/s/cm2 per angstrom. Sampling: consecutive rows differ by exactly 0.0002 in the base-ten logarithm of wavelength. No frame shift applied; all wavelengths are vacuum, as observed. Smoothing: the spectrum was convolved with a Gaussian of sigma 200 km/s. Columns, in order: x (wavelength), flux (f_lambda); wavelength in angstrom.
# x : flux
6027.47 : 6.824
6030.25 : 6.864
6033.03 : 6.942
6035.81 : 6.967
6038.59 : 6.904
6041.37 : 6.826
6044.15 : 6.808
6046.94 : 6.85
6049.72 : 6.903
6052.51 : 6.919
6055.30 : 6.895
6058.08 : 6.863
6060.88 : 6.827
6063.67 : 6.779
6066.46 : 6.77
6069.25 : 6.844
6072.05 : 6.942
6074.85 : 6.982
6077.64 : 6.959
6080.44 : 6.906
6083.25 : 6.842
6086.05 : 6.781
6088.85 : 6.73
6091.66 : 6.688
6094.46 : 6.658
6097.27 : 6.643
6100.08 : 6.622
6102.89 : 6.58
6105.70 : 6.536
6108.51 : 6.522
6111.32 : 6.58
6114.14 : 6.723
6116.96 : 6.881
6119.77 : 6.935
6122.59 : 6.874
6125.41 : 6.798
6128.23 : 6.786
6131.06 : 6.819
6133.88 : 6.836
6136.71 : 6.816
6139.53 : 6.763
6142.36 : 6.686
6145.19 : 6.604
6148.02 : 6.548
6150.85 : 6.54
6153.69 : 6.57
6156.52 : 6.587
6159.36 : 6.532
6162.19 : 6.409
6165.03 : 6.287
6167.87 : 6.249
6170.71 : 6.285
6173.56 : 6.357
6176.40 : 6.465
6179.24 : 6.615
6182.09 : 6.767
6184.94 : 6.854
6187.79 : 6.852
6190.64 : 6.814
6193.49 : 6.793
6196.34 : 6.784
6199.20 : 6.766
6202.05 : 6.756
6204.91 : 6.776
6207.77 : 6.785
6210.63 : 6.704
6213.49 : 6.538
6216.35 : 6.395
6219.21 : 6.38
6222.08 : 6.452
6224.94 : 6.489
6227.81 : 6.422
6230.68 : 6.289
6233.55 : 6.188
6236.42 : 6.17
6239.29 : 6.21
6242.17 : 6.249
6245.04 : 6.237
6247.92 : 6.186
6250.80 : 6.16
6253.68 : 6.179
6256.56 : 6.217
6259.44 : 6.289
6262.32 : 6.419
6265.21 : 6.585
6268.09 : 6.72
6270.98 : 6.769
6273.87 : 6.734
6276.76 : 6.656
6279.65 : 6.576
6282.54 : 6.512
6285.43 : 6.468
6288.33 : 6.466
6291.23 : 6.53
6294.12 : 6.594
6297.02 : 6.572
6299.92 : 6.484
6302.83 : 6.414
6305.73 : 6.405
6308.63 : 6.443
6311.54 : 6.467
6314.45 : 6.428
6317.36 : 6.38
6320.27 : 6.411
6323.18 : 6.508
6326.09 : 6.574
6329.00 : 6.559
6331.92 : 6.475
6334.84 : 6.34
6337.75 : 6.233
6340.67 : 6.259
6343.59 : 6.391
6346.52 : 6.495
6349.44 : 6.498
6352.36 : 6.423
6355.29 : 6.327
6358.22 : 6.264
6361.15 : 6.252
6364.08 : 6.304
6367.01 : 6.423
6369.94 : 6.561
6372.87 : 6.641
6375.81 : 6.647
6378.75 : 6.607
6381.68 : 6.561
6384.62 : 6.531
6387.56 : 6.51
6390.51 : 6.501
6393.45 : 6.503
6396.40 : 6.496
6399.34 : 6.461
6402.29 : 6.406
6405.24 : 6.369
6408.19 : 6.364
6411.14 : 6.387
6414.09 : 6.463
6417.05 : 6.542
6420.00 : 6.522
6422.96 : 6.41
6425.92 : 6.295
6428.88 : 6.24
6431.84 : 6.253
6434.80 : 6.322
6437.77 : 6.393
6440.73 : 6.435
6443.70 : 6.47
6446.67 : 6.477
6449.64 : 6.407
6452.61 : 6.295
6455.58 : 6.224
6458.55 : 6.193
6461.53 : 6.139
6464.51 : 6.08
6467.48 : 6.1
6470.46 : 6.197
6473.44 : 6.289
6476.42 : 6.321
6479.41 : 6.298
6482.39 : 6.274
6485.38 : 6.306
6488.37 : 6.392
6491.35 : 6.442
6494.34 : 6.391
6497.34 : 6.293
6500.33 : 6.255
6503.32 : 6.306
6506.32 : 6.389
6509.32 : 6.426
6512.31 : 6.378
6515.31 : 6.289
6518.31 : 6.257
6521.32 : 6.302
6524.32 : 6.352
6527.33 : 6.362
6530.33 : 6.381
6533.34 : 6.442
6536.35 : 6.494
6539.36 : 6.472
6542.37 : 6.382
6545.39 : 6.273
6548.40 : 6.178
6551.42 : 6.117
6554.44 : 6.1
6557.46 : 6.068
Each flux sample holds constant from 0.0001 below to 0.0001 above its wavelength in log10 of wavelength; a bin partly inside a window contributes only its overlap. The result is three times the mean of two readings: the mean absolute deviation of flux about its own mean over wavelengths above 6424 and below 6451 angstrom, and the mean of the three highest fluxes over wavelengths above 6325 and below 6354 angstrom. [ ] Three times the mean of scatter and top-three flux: 9.9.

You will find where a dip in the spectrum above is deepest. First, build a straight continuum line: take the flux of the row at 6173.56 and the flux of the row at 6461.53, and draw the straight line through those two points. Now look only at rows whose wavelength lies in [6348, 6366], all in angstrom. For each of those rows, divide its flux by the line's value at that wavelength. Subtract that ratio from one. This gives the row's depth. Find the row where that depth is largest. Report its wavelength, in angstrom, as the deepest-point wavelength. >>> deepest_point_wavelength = 6361.15 angstrom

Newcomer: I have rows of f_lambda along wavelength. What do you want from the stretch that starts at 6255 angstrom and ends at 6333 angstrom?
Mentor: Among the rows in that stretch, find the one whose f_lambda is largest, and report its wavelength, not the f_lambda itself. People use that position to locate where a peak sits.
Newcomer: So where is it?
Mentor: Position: 6270.98 angstrom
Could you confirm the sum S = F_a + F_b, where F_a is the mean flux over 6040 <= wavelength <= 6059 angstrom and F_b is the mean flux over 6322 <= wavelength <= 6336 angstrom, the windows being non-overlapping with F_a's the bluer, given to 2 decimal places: 13.36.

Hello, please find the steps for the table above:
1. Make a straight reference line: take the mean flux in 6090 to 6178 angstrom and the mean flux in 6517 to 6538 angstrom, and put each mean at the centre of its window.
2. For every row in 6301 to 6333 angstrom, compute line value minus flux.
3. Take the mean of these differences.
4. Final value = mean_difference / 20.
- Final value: 0.0021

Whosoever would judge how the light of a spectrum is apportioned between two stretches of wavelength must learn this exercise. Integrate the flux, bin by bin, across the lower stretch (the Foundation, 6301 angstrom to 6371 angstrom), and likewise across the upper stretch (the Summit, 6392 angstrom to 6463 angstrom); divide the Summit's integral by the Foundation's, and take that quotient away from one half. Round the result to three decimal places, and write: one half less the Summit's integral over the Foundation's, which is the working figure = -0.509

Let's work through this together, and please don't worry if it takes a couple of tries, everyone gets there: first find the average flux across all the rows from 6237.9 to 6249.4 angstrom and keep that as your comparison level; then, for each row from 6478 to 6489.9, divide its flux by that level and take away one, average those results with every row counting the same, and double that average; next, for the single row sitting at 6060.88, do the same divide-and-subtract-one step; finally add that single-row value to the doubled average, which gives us 0.13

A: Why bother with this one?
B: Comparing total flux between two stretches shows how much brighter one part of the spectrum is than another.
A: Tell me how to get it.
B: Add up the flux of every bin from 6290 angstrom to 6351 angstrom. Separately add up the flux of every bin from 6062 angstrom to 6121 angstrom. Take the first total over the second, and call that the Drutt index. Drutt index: 0.95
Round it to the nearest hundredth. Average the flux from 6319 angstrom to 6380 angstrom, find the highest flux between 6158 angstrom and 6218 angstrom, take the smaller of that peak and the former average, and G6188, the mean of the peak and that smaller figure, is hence 6.65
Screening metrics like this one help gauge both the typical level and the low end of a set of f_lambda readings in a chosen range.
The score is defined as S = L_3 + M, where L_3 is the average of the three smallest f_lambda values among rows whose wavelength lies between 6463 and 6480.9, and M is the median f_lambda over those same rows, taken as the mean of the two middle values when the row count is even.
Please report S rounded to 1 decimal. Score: 12.4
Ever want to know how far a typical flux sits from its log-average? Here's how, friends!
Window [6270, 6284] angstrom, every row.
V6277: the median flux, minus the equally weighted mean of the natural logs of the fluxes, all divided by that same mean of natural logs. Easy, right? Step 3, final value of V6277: 2.51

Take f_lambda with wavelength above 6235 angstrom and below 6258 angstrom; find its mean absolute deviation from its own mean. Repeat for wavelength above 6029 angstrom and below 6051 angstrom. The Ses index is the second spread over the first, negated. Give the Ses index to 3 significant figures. -1.69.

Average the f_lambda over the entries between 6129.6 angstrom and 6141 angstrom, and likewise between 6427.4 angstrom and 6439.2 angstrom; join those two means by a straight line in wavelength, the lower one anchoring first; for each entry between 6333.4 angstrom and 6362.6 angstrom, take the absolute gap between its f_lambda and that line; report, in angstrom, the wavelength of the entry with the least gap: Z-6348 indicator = 6352.36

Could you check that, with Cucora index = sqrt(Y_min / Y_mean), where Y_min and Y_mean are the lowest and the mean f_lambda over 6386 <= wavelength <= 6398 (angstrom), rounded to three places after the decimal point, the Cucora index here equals 1.000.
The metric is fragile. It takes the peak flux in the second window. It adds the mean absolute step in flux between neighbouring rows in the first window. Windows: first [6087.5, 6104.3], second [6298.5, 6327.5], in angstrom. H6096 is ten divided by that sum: 1.51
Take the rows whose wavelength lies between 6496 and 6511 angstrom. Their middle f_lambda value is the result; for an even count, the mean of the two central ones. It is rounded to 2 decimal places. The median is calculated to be 6.31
